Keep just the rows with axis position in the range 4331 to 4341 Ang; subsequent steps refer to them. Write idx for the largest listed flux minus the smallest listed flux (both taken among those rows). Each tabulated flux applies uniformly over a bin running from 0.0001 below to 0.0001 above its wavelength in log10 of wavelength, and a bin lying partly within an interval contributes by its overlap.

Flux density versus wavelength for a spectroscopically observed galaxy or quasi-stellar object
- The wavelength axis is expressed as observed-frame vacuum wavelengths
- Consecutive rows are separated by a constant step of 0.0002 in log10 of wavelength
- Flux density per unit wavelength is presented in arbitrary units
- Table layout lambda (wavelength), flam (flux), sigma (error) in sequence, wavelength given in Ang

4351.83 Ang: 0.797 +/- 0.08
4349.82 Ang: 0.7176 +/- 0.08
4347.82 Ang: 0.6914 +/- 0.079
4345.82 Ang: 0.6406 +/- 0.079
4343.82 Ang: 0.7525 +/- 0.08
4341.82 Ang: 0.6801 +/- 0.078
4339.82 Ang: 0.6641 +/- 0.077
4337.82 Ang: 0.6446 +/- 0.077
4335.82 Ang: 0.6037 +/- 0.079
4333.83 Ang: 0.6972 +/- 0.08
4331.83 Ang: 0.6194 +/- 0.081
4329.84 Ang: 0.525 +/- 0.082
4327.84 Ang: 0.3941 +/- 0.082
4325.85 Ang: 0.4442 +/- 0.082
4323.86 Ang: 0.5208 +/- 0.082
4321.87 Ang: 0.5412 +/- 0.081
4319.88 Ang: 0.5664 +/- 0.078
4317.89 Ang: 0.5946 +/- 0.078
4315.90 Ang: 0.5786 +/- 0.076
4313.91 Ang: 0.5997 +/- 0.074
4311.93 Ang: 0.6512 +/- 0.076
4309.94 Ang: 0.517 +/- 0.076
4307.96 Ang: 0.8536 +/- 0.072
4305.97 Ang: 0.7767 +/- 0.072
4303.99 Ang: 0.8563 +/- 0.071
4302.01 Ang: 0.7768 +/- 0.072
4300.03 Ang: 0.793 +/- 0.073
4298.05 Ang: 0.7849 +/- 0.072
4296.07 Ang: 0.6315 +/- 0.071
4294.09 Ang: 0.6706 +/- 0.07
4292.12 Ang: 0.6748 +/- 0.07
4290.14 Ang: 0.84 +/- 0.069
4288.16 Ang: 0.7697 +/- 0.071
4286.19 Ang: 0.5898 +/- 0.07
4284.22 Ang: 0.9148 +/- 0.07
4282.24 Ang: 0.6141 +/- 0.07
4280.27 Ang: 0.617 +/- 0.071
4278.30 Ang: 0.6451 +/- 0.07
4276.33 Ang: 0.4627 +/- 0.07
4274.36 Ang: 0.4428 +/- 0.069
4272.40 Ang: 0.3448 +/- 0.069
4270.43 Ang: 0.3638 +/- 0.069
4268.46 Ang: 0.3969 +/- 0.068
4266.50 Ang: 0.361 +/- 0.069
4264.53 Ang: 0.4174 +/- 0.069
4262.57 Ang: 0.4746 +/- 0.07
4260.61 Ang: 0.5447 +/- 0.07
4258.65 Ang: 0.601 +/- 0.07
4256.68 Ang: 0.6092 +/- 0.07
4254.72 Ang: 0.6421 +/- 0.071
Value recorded 0.09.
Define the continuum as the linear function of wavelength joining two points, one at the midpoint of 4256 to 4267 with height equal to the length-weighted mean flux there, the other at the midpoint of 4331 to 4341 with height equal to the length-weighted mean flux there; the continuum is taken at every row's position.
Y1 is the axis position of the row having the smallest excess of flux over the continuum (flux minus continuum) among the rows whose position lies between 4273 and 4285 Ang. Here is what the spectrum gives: 4274.36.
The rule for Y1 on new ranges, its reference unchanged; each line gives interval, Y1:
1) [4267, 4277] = 4272.40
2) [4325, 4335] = 4327.84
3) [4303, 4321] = 4309.94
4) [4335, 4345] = 4335.82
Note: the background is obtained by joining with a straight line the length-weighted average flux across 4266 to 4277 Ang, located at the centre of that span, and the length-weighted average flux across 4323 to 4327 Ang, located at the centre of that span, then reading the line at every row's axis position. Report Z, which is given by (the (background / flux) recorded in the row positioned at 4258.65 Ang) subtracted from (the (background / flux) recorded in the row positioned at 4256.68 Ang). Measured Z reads -0.01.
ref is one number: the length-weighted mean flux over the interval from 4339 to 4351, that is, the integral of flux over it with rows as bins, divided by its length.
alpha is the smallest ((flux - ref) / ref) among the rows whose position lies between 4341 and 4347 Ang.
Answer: -0.08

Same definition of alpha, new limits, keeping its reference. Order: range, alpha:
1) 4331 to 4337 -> -0.13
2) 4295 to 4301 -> -0.09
